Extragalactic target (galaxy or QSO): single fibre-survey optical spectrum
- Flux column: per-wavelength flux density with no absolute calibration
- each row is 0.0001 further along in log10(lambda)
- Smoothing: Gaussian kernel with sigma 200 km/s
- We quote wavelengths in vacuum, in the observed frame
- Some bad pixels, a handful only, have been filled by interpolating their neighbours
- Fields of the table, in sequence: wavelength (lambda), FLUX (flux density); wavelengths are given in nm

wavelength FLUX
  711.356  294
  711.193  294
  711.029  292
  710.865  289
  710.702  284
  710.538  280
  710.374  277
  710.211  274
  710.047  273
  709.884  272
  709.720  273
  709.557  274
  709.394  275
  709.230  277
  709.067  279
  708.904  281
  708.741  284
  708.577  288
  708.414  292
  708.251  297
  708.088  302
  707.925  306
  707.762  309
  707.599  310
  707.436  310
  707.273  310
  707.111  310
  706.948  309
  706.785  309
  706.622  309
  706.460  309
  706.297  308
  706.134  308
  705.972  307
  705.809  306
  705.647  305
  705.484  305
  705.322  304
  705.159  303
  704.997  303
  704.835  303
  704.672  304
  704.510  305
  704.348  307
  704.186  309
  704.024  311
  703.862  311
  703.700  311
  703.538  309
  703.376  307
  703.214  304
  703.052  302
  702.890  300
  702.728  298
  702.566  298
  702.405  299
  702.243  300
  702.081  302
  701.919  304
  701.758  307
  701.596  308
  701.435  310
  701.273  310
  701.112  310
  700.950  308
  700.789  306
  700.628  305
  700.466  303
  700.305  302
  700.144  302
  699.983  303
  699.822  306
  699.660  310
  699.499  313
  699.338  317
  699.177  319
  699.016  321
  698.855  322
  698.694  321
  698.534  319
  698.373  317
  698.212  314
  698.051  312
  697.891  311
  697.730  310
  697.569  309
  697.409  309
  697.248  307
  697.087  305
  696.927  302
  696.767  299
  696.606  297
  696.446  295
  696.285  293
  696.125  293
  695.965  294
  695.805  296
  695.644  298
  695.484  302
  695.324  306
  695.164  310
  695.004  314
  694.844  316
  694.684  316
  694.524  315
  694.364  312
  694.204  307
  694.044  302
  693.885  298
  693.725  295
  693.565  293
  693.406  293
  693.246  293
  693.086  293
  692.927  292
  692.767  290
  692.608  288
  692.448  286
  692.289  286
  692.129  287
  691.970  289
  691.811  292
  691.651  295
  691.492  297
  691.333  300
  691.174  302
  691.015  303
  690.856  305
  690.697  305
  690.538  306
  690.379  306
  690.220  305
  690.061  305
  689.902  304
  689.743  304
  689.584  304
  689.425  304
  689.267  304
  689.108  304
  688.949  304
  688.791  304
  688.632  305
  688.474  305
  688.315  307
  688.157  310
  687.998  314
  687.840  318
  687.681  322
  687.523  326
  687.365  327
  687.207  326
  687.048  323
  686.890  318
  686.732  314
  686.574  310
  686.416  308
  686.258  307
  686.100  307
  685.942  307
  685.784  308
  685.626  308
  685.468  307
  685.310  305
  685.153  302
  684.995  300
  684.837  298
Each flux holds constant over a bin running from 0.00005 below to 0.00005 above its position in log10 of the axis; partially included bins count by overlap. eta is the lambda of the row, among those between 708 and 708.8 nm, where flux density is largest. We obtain 708.088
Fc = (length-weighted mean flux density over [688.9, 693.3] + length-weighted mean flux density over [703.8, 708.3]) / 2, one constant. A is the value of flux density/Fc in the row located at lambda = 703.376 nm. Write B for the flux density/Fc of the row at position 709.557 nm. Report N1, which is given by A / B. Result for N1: 1.12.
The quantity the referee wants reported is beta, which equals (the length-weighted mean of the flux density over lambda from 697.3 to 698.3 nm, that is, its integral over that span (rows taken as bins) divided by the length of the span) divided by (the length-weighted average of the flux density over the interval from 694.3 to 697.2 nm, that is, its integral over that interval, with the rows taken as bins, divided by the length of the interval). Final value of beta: 1.02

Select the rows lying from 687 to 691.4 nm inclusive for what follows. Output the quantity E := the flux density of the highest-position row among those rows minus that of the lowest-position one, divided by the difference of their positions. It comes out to -5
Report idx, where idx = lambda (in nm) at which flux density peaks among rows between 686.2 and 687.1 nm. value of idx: 687.048 nm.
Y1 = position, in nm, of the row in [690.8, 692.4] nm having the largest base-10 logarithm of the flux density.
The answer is 690.856 nm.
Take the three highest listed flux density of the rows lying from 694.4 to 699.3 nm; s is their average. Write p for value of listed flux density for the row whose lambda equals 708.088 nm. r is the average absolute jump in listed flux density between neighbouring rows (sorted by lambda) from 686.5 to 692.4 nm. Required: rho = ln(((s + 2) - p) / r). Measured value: 2.5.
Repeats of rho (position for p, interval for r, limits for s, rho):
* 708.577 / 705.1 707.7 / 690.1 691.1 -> 3.7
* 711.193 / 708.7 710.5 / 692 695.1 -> 2.6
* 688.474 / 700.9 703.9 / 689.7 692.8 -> 0.6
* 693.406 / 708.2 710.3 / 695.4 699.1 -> 2.6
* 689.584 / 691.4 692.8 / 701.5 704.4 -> 1.6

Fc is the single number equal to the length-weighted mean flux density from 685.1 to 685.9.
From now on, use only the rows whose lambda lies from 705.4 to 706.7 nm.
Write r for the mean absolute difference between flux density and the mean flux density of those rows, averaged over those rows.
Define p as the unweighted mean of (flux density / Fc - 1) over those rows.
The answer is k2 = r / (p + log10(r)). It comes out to 9.7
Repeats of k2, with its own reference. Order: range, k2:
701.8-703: 8.5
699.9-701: 7.0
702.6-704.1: 6.8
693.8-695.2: 7.1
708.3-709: 7.4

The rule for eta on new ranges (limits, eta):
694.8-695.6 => 694.844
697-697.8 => 697.730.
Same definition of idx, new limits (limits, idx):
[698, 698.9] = 698.855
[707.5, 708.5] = 707.599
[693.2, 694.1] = 694.044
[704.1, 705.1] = 704.186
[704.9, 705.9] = 705.809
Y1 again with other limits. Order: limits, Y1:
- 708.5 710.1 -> 708.577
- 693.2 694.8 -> 694.684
